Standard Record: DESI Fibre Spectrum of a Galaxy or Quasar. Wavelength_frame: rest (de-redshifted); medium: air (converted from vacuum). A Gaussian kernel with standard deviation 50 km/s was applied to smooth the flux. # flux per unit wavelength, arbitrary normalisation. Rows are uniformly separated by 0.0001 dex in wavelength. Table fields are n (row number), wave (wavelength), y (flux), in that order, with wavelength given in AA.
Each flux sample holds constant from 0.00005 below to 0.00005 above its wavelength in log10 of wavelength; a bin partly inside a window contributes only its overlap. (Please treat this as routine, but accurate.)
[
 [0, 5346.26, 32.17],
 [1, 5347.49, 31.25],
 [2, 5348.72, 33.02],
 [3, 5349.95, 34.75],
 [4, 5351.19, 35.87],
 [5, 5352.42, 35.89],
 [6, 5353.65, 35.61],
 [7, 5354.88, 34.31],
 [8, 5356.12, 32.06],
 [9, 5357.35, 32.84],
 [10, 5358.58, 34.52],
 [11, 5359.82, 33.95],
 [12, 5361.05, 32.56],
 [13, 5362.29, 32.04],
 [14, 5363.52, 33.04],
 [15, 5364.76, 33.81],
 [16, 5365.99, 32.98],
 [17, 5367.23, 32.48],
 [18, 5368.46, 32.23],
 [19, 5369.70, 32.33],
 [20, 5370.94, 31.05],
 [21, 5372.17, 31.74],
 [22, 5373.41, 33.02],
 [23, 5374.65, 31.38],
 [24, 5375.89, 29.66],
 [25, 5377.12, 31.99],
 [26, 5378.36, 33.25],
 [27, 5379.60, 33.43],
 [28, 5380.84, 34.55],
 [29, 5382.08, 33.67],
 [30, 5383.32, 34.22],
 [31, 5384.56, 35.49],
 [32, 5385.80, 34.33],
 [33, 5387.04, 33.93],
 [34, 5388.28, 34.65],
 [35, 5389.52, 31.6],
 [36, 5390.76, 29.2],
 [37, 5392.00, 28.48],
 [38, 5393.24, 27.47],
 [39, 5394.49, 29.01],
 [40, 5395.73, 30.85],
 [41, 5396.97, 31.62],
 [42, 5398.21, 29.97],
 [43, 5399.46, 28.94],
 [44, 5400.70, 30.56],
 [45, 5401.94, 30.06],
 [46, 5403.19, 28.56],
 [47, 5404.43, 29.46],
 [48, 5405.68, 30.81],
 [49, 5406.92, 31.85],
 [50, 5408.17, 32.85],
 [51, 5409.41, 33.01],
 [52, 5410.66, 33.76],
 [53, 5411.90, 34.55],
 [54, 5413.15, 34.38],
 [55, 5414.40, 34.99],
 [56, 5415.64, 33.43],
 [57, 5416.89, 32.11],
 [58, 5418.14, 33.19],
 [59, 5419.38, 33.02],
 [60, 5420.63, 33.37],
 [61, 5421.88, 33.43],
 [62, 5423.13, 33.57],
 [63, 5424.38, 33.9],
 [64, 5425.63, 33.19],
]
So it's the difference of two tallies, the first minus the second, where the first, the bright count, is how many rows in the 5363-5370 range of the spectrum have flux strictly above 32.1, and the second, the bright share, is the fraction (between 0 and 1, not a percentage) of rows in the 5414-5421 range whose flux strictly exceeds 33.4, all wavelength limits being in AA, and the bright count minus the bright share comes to 5.7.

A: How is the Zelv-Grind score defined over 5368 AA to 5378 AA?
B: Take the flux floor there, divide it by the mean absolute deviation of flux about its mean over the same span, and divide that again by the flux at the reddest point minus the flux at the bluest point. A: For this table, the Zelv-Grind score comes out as -168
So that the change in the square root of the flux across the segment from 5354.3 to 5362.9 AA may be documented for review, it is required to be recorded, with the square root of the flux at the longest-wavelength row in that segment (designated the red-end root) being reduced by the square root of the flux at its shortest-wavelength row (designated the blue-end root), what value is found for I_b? -0.20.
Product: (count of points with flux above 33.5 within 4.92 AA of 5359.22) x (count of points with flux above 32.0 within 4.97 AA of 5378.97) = 15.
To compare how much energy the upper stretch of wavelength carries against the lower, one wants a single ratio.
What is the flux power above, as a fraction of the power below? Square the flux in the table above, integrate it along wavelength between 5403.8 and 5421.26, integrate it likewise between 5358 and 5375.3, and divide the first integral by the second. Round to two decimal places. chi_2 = 1.03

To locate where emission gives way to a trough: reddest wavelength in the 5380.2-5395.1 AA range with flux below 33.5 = 5394.49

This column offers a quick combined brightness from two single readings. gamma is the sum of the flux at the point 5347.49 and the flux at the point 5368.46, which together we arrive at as 63.5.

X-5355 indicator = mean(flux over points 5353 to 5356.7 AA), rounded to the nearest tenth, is 34.0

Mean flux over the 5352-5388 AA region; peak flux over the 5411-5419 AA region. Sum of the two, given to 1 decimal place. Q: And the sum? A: 68.2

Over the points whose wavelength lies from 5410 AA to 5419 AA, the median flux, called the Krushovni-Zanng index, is 33.8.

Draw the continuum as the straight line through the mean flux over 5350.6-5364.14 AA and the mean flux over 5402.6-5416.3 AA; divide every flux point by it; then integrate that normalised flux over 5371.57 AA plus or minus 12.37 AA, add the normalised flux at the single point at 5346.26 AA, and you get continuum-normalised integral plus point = 25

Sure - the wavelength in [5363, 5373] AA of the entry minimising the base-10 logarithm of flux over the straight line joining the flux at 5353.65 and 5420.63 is 5370.94 AA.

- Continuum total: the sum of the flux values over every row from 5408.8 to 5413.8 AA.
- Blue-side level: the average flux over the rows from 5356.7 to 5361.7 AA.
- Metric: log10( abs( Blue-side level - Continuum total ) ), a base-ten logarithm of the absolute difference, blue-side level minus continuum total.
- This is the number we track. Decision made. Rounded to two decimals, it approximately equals 2.01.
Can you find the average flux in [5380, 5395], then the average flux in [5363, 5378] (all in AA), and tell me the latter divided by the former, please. 1.00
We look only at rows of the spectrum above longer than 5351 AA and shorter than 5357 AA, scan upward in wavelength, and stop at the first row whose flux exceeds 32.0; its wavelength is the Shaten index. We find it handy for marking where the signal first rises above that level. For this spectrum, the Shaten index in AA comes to 5351.19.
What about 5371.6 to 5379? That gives 5373.41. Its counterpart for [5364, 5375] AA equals 5364.76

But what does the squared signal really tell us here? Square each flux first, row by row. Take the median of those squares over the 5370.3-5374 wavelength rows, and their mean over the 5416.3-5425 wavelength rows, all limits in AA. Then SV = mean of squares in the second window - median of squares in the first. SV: 97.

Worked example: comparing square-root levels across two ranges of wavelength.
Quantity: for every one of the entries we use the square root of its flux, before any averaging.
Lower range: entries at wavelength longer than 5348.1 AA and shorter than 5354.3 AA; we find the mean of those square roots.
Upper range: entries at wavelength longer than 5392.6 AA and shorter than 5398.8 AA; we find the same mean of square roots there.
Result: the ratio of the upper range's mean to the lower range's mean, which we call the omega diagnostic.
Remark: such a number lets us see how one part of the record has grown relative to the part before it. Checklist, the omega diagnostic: 0.92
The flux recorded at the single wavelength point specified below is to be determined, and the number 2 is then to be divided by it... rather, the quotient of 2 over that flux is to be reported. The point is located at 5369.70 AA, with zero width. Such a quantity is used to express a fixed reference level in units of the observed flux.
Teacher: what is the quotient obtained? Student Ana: 0.0619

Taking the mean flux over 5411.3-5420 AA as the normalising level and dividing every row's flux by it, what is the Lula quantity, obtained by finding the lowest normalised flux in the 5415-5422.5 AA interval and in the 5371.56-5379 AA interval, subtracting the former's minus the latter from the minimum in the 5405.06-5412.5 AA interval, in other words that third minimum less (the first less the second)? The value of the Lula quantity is 0.84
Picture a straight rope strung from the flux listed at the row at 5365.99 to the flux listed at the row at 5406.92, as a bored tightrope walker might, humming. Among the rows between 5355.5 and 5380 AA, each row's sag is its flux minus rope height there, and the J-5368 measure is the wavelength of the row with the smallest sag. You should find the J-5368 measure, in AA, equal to 5375.89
